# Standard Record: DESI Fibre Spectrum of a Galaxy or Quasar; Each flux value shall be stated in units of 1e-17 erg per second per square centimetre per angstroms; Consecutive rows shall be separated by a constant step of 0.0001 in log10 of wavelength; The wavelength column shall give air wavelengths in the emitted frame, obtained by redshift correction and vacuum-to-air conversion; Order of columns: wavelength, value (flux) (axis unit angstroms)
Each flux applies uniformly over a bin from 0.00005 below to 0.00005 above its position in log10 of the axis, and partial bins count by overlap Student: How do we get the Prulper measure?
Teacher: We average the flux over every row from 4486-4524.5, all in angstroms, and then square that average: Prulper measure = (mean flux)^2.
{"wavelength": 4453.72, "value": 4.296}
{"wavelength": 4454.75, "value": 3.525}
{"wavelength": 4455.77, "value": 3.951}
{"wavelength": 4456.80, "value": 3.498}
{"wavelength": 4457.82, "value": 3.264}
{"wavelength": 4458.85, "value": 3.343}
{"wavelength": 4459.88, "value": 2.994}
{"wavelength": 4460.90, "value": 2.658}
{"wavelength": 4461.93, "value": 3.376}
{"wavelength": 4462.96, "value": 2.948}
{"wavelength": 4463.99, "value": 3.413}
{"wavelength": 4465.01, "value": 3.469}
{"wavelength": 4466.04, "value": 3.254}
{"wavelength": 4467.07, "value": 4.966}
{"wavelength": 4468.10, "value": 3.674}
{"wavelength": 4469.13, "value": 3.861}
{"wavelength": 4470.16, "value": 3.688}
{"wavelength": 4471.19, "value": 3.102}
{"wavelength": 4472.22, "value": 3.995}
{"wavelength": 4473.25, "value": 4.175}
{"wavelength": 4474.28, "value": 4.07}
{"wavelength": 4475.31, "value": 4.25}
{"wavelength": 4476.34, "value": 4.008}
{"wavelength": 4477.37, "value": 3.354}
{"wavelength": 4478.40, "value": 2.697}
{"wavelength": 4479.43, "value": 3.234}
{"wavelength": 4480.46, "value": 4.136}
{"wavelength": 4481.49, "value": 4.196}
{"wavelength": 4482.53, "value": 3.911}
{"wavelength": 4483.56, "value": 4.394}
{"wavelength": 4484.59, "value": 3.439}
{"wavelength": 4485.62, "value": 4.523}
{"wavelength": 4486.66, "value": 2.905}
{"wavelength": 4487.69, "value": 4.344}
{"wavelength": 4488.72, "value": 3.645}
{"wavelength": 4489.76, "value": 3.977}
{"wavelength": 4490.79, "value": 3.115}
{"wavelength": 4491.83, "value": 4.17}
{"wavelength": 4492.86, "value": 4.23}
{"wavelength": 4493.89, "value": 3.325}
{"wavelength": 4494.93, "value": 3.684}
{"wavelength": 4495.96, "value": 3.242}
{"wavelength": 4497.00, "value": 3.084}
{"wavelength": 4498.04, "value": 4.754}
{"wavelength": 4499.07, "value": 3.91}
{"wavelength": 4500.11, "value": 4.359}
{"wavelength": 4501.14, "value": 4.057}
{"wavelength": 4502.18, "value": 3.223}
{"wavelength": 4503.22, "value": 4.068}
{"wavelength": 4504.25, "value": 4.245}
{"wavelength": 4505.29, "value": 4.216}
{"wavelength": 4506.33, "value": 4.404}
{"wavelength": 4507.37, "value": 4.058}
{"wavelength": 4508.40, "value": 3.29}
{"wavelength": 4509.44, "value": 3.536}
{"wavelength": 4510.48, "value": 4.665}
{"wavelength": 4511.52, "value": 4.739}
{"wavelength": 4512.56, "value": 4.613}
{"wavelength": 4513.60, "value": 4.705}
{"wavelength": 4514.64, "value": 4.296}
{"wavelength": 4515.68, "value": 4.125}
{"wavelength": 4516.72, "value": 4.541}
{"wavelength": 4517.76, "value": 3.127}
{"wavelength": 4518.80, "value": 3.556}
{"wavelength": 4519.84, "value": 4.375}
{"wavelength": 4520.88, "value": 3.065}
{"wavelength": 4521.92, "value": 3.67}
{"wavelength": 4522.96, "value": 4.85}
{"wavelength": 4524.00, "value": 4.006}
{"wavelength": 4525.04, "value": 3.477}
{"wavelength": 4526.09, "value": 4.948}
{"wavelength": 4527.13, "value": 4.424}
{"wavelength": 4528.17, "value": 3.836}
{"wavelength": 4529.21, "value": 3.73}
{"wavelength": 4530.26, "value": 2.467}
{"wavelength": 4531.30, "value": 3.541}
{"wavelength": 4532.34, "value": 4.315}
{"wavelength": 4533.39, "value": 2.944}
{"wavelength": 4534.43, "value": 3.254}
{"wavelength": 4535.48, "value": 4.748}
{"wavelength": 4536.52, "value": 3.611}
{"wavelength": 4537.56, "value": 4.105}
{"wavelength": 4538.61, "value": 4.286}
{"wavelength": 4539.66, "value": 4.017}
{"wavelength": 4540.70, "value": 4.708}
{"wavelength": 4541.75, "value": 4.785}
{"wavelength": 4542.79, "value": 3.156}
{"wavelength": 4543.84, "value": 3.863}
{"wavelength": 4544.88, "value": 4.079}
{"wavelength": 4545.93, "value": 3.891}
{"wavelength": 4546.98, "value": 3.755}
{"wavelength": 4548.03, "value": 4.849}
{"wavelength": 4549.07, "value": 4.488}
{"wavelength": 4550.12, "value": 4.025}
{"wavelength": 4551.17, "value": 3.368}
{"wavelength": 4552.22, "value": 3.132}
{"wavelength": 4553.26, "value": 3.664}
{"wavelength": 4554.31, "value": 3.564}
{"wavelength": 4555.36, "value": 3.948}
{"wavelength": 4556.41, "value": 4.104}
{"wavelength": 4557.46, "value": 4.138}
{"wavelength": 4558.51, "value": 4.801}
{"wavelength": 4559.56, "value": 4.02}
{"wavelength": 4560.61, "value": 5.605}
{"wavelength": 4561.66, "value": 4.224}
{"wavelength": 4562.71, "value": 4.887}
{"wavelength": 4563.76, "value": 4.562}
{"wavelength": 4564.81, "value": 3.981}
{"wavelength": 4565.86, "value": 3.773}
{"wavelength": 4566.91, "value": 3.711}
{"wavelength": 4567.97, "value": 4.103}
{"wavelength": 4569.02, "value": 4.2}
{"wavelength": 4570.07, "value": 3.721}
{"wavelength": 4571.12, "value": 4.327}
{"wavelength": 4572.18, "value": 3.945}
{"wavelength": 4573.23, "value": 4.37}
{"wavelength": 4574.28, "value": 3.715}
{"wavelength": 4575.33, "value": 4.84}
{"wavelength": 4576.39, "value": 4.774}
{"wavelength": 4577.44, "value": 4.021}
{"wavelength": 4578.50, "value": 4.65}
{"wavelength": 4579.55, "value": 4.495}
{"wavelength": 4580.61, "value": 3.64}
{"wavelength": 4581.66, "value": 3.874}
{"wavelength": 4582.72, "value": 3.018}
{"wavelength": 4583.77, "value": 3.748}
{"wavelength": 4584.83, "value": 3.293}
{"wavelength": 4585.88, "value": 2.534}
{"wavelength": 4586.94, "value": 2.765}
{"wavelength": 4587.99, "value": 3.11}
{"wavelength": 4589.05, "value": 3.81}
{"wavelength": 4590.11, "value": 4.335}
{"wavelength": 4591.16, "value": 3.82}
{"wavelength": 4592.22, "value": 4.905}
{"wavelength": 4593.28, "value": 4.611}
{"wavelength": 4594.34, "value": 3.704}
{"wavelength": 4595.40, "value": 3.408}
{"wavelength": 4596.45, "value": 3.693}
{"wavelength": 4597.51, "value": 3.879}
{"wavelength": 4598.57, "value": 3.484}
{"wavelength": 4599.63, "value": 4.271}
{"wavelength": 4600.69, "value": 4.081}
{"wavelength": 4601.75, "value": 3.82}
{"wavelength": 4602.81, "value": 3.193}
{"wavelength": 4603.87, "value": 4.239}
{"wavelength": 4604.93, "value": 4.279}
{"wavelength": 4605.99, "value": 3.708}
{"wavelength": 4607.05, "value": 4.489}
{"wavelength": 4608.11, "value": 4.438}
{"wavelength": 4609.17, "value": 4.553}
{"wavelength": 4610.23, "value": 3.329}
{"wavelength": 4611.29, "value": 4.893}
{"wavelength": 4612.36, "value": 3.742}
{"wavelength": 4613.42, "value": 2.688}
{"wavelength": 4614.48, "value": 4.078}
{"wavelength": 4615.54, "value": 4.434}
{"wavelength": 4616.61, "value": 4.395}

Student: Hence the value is 15.6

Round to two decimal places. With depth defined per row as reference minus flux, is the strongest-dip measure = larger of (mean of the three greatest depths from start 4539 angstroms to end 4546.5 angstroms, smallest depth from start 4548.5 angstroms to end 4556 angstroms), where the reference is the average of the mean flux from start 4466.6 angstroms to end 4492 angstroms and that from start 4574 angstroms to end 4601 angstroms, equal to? 0.21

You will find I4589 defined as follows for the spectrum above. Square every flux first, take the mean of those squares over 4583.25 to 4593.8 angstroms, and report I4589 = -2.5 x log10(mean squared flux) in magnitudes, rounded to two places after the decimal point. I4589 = -2.88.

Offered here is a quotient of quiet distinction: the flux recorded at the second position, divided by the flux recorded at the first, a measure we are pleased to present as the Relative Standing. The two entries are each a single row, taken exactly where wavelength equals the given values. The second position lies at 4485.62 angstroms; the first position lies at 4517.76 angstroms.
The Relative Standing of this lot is 1.45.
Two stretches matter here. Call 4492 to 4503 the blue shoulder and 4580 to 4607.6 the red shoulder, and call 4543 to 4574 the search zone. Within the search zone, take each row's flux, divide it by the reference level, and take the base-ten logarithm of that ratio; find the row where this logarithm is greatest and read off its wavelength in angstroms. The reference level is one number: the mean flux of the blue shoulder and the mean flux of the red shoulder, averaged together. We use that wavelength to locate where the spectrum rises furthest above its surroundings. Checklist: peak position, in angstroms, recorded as 4560.61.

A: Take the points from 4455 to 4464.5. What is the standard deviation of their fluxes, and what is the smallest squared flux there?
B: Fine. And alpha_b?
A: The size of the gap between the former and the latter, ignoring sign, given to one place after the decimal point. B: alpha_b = 6.7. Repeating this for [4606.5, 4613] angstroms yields 10.5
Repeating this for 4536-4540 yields 12.8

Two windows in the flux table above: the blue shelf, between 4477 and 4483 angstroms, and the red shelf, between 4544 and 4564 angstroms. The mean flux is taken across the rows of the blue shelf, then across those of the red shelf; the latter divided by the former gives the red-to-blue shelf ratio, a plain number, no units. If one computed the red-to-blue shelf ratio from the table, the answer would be 1.16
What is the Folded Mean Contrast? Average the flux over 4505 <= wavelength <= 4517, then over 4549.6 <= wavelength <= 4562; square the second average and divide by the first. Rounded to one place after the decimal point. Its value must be 3.8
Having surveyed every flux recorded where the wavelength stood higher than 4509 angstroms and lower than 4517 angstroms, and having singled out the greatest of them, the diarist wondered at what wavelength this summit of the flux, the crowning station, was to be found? 4511.52 angstroms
